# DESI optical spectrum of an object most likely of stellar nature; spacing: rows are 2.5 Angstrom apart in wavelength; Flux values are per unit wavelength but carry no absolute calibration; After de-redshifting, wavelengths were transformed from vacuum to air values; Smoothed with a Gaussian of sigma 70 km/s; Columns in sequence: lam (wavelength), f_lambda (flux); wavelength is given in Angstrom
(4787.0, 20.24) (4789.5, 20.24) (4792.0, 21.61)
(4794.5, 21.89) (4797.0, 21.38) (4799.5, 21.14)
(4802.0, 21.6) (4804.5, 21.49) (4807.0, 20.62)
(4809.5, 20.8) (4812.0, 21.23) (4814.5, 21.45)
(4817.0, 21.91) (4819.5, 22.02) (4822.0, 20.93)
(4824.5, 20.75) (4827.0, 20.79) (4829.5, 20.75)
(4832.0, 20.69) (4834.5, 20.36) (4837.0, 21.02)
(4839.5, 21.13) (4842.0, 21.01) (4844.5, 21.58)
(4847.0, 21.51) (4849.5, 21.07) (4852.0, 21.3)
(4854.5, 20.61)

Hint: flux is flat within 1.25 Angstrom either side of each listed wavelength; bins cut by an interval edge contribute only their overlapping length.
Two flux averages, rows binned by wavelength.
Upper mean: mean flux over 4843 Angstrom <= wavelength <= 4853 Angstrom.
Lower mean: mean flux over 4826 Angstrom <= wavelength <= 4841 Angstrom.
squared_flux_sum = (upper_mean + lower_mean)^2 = 1777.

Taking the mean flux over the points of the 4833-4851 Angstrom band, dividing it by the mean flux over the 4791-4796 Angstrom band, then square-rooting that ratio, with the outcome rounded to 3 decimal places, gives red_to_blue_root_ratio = 0.985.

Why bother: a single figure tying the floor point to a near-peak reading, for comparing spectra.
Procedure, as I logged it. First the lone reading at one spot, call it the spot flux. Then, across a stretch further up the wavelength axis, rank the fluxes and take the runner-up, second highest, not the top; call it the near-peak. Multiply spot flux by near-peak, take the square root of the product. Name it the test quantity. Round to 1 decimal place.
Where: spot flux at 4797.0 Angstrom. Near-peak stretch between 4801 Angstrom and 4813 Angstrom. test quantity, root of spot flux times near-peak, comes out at 21.4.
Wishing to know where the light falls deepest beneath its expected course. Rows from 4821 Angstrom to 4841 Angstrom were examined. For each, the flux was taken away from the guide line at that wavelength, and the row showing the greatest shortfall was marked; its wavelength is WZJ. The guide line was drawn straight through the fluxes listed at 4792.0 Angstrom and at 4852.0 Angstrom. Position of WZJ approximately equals 4834.5 Angstrom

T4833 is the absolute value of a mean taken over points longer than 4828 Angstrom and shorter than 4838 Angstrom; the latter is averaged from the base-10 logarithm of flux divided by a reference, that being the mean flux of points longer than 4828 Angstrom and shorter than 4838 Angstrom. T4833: 0.000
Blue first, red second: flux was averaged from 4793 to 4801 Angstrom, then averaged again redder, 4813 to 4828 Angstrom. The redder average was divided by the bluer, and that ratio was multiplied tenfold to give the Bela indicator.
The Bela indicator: 9.92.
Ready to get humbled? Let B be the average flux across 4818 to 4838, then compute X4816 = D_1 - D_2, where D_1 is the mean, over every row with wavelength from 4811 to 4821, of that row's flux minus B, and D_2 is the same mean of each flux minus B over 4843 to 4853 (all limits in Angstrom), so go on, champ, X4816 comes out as 0.29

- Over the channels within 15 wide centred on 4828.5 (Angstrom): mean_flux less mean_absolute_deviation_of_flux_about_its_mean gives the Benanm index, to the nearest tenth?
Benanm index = 20.6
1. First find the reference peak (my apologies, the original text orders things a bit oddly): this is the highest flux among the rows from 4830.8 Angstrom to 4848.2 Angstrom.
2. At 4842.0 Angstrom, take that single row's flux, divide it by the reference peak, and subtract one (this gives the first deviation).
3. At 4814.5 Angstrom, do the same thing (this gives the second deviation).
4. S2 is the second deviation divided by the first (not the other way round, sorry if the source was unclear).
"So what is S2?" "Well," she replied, 0.23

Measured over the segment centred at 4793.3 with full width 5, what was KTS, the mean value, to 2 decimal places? 21.75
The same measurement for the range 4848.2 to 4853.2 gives 21.19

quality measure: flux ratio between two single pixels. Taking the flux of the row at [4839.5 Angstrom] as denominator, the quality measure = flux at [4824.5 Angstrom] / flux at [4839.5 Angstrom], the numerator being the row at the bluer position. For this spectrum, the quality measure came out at 0.98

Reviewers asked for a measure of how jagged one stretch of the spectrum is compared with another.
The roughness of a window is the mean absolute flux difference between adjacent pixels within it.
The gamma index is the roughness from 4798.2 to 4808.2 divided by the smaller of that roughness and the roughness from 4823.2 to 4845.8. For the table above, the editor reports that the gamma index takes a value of 2.0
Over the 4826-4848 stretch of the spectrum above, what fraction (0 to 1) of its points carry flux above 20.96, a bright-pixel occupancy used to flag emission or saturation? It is 0.6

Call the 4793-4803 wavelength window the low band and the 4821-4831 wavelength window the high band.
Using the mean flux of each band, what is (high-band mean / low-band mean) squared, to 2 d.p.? 0.94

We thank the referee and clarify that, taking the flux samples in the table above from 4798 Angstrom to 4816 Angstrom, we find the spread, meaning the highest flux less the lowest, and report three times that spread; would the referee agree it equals 2.9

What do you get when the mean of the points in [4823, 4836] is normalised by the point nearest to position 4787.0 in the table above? 1.02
